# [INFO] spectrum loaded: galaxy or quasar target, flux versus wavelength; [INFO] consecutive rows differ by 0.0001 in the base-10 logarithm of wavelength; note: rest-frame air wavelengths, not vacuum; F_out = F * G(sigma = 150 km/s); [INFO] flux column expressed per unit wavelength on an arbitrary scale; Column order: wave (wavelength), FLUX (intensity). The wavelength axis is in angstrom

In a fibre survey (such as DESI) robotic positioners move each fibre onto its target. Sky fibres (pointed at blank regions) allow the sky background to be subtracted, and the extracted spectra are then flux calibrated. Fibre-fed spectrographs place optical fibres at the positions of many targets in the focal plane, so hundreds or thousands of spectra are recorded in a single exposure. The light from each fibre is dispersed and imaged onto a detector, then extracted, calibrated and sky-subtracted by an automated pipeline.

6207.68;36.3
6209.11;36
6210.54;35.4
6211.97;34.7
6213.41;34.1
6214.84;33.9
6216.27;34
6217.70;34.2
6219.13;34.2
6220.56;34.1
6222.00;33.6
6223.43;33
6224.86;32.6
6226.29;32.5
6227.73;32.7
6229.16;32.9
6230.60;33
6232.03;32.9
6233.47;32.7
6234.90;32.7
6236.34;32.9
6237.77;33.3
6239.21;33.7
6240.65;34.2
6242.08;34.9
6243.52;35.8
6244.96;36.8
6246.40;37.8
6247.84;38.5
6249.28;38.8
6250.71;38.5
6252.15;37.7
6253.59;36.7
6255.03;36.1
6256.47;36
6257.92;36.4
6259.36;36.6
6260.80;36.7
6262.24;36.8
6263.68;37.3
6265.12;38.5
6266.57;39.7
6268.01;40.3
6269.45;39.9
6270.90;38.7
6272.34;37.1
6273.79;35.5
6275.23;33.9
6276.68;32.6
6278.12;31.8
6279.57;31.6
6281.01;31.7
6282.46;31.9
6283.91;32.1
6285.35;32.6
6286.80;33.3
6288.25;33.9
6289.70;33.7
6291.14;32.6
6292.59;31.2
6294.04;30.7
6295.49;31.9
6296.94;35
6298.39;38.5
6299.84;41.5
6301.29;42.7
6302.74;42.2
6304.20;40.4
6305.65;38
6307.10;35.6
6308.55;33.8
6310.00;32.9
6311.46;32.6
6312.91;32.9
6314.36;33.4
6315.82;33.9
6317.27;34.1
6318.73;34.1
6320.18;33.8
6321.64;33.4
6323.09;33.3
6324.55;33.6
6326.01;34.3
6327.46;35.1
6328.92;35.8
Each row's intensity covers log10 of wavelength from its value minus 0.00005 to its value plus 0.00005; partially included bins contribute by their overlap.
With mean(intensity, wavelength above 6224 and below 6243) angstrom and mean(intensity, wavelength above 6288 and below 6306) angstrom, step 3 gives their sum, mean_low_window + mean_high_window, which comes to 69.5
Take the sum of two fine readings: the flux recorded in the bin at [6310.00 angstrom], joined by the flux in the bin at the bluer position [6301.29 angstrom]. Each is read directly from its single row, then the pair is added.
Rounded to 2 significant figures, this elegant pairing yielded 76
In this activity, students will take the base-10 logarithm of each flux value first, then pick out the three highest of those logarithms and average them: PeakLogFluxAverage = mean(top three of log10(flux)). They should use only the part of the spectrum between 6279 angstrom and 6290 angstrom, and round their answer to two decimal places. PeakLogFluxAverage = 1.53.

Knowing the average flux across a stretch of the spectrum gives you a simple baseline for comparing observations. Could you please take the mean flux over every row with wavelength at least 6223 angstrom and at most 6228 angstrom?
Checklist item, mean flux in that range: 32.7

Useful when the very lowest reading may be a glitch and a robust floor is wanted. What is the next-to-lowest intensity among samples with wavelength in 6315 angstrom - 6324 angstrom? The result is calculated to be 33.4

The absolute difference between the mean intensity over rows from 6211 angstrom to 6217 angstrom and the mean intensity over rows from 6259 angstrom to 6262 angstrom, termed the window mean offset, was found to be 2.5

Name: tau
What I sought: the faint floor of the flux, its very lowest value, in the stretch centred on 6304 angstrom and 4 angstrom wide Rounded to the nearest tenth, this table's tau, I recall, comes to 38.0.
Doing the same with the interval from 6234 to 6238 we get 32.7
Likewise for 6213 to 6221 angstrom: 33.9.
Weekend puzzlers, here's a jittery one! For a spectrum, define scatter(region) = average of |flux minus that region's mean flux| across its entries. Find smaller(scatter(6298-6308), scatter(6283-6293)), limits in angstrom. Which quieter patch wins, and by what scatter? 0.74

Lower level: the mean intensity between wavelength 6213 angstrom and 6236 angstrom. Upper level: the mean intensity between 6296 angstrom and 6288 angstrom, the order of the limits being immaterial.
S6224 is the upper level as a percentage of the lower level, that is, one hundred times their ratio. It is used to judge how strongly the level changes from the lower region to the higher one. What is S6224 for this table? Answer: 97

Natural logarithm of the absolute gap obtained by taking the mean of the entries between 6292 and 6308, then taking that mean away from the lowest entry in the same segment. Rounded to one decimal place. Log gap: 1.9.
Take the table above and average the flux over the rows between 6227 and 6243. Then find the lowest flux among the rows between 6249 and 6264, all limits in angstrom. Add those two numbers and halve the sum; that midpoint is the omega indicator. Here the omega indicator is 34.6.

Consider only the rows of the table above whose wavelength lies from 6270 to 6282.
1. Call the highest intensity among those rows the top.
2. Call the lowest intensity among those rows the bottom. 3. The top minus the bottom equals 7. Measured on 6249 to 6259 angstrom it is 3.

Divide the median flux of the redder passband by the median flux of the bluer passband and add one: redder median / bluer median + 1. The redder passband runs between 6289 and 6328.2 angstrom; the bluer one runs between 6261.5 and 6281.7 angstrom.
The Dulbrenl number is 1.91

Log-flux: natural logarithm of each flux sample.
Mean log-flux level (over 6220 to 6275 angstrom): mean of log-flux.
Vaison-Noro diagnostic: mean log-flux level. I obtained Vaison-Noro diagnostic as 3.57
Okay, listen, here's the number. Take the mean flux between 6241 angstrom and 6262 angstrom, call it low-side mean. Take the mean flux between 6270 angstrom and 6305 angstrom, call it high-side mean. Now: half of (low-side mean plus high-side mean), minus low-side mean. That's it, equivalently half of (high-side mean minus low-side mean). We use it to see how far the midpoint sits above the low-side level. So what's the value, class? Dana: -1.0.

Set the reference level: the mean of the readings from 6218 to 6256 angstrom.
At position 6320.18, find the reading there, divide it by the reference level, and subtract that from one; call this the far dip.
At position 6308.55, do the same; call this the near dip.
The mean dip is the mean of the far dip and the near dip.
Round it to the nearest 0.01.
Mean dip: 0.03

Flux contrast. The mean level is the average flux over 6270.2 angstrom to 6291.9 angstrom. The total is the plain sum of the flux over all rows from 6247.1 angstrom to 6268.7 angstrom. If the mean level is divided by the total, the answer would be 0.059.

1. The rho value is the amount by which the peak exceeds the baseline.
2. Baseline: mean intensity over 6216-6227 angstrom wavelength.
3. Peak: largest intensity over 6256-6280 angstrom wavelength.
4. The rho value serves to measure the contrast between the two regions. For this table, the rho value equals 6.8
